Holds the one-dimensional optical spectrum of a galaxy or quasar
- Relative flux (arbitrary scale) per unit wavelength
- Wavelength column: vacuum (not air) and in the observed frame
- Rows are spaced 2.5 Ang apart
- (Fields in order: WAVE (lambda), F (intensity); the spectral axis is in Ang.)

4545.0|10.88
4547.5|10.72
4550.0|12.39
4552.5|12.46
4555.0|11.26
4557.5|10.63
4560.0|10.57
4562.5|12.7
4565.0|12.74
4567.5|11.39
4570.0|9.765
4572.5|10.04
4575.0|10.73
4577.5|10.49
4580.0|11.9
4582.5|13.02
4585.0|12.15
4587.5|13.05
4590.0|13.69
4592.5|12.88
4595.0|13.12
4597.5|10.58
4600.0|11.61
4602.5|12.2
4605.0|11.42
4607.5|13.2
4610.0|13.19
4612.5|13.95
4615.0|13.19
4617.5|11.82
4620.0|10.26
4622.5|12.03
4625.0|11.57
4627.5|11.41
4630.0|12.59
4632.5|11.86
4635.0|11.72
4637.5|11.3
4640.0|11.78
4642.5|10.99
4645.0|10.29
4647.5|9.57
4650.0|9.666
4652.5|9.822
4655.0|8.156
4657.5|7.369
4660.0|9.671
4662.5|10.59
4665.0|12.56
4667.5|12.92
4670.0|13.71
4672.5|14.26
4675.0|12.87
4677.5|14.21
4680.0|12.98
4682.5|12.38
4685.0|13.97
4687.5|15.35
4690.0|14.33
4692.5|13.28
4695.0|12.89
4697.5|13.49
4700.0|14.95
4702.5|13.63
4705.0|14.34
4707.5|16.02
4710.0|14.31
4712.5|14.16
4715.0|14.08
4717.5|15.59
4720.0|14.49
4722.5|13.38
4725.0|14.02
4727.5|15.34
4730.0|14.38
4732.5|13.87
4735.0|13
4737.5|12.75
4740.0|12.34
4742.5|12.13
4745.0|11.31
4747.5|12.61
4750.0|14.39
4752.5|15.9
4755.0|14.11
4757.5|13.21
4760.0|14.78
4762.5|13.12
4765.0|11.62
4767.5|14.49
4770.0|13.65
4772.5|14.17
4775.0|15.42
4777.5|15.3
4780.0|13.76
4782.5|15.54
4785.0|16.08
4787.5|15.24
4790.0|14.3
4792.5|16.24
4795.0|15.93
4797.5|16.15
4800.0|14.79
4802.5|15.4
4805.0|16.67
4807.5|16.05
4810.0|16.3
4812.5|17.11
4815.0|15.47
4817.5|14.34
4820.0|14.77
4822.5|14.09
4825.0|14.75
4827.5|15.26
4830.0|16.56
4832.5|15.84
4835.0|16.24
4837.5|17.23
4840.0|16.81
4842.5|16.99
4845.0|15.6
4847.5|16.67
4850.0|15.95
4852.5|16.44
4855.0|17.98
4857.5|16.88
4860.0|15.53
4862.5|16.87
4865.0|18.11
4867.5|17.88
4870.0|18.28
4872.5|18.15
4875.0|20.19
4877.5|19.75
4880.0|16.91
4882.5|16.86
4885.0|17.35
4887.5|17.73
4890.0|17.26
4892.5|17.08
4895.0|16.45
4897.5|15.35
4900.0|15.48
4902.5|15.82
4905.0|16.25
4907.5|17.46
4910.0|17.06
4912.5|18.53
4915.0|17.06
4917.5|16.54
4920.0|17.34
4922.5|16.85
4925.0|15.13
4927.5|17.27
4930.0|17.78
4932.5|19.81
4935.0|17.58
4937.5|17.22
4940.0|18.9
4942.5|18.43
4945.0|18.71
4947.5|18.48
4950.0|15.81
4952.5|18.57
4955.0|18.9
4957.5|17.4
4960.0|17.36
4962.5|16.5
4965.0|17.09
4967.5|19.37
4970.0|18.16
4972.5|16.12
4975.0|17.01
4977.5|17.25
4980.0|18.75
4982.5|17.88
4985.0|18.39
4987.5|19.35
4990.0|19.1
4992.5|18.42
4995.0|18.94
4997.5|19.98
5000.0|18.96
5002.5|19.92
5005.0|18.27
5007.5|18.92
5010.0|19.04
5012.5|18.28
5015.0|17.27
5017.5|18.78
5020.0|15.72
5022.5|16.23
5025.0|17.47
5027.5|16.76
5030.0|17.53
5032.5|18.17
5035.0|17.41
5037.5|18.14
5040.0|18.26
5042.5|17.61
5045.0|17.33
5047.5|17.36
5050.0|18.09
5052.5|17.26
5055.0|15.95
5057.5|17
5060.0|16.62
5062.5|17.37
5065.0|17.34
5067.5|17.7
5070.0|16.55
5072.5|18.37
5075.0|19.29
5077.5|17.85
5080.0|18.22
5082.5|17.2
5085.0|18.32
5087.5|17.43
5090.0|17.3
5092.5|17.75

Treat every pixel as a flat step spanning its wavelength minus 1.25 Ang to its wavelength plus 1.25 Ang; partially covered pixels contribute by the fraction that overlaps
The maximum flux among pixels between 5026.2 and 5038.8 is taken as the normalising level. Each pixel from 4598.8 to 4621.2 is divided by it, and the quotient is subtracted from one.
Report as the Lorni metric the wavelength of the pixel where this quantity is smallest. 4612.5 Ang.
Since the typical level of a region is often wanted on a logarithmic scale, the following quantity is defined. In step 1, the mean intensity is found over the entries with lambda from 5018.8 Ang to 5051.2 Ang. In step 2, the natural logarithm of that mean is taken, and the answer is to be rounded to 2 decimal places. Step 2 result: 2.86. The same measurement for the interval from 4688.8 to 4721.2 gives 2.66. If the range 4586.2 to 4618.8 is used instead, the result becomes 2.53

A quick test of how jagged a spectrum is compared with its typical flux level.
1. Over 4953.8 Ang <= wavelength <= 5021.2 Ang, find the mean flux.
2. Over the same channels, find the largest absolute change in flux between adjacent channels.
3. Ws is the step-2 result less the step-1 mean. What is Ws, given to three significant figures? -15.1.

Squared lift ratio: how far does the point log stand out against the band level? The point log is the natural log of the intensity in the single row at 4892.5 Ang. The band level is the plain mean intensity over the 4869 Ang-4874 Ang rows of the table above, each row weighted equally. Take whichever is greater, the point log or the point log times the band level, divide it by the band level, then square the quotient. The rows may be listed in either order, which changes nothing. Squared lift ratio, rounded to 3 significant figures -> 8.05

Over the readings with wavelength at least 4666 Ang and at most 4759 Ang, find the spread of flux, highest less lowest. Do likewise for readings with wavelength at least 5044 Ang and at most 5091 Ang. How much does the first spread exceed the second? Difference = 1.4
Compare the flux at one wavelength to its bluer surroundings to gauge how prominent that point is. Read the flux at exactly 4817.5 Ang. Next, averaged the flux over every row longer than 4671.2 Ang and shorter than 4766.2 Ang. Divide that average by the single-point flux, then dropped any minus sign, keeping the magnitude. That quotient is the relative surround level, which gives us 0.96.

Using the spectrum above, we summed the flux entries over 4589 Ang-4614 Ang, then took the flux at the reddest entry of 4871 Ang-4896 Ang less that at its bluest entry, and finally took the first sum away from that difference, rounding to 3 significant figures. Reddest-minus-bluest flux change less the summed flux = -128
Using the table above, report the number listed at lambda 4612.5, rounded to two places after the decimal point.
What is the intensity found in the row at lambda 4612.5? 13.95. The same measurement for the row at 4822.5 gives 14.09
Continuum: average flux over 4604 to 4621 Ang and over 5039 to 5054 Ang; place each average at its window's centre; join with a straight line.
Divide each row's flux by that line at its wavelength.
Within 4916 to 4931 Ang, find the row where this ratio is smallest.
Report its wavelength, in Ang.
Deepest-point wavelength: 4925.0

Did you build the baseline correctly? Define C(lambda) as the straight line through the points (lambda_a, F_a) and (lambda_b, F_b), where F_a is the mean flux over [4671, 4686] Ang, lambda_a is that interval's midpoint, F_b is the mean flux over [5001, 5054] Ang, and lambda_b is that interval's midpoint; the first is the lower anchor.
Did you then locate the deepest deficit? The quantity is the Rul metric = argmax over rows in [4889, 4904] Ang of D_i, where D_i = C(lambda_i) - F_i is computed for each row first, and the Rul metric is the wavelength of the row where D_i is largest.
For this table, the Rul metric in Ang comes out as 4897.5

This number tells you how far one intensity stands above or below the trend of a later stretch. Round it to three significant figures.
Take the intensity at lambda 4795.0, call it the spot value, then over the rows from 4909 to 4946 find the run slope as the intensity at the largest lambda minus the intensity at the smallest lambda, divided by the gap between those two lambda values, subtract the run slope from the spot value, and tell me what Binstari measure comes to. 15.9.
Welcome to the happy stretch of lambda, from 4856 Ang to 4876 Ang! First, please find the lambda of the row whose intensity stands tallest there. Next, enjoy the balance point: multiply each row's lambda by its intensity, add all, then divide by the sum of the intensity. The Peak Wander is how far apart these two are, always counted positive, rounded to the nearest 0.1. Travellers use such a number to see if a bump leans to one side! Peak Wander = 8.4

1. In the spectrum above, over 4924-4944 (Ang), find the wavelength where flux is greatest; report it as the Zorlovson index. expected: 4932.5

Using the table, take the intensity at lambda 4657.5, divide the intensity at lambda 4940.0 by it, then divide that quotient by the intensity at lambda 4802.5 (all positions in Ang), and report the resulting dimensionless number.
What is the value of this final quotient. 0.167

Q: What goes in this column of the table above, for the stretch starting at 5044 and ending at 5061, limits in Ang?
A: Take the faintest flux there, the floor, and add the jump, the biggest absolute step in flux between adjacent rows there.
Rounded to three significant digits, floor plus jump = 17.3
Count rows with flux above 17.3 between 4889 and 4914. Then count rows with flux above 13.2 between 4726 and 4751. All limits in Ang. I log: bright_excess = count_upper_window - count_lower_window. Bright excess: -2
